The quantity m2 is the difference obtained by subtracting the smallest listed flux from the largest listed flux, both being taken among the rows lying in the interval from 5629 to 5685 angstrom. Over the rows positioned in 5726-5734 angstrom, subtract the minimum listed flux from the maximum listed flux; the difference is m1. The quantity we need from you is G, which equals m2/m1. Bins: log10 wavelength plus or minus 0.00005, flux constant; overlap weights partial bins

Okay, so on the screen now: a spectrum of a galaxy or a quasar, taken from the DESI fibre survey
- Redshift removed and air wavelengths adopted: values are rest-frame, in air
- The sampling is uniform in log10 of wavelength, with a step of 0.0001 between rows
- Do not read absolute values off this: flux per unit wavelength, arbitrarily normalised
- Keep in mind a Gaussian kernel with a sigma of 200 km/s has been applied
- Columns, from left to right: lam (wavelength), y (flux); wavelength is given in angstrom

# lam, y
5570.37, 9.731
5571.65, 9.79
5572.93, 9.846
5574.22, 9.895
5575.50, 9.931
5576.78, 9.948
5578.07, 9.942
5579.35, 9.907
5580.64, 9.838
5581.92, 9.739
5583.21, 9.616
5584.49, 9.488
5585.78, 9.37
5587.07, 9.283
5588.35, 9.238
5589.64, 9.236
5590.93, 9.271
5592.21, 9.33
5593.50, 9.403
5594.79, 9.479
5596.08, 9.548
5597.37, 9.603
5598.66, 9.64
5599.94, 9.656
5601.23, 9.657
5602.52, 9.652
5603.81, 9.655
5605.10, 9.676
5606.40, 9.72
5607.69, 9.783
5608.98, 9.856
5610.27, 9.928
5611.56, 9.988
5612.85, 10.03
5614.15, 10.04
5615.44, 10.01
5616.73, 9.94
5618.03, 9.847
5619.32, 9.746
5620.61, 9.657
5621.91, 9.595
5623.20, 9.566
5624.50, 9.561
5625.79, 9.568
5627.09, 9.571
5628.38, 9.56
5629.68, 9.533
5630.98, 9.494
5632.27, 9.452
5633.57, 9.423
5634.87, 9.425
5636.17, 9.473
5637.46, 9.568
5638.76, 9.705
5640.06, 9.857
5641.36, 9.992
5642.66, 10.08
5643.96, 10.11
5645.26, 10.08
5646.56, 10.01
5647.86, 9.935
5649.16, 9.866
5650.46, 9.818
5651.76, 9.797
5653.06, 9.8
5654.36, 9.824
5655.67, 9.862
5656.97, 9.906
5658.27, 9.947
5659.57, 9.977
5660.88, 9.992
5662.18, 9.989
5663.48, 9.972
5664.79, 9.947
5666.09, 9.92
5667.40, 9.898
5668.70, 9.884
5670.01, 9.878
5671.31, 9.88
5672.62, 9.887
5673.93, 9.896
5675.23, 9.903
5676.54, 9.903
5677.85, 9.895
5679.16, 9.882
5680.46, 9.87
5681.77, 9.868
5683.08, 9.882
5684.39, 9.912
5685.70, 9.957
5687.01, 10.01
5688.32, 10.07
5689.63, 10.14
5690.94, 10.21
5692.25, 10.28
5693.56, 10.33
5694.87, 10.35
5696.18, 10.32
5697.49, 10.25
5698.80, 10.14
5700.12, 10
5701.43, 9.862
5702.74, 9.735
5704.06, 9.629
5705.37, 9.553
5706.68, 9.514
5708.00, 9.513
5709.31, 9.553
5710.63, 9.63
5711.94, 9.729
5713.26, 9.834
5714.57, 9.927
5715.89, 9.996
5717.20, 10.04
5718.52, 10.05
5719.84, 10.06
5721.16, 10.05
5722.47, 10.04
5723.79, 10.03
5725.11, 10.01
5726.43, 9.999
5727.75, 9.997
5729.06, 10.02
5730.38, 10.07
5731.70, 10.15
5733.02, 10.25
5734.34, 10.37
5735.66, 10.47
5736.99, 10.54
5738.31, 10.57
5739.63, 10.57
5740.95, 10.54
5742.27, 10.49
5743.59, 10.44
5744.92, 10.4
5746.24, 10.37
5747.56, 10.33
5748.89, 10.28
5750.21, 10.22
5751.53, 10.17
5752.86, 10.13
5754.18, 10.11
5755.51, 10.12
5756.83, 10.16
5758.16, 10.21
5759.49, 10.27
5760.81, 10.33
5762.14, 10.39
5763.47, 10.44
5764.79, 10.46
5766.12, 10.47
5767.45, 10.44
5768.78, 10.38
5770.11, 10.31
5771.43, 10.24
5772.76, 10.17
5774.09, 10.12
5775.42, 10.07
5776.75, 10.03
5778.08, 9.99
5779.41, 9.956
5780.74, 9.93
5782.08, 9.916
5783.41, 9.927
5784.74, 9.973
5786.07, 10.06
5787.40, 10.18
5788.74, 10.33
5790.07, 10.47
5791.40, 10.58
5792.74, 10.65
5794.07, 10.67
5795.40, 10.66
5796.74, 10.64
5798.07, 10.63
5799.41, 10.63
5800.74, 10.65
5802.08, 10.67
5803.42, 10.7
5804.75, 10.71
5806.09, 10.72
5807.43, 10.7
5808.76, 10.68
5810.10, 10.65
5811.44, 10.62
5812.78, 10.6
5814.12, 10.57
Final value 2.7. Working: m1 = 0.25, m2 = 0.7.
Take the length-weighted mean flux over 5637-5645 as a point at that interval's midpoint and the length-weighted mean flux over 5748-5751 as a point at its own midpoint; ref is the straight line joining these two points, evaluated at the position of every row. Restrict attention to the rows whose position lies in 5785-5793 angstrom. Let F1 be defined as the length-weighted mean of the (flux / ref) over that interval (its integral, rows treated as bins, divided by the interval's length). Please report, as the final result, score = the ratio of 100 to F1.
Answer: 100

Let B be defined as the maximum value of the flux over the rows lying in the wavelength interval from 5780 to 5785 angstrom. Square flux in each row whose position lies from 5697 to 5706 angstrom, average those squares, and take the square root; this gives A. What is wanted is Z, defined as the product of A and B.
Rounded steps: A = 9.9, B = 9.973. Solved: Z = 99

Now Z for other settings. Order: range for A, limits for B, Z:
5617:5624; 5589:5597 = 92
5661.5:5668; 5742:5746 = 104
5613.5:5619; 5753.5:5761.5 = 103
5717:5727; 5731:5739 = 106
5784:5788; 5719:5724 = 101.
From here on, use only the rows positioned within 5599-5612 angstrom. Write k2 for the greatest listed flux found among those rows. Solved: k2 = 9.988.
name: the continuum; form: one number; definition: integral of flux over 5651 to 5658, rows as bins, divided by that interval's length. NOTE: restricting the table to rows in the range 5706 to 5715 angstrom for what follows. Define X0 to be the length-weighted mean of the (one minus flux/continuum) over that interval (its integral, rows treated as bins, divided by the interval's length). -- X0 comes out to 0.02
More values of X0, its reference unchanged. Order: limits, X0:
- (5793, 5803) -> -0.08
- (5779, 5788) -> -0.01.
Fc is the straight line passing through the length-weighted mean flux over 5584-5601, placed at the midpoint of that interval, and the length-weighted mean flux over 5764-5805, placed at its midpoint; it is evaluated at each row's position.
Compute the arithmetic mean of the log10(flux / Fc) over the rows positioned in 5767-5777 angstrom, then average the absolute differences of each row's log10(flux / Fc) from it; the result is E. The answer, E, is 0.0057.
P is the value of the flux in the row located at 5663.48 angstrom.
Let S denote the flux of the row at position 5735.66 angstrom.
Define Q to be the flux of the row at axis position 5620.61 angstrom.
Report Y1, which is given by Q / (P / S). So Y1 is 10.1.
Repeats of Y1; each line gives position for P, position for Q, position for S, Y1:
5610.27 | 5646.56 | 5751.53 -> 10.3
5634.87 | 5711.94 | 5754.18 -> 10.4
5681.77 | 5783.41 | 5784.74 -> 10.0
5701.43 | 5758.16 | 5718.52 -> 10.4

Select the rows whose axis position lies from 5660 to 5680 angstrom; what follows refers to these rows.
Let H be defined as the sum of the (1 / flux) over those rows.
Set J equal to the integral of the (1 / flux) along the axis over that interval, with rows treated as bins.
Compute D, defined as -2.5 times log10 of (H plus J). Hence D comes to -1.4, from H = 1.51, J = 2.0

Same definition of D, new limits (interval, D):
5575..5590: -1.1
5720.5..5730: -0.5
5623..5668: -2.3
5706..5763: -2.5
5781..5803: -1.4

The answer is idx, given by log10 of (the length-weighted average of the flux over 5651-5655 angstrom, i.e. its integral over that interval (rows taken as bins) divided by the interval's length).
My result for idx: 0.99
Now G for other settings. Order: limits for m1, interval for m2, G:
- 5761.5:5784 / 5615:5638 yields 1.1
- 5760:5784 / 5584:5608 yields 1.0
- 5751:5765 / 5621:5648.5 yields 2.0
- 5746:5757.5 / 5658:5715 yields 3.2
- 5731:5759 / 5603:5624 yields 1.0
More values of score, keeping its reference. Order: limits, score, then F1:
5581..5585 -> 101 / 0.995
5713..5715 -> 102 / 0.978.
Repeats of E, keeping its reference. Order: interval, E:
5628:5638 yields 0.0025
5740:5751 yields 0.0040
